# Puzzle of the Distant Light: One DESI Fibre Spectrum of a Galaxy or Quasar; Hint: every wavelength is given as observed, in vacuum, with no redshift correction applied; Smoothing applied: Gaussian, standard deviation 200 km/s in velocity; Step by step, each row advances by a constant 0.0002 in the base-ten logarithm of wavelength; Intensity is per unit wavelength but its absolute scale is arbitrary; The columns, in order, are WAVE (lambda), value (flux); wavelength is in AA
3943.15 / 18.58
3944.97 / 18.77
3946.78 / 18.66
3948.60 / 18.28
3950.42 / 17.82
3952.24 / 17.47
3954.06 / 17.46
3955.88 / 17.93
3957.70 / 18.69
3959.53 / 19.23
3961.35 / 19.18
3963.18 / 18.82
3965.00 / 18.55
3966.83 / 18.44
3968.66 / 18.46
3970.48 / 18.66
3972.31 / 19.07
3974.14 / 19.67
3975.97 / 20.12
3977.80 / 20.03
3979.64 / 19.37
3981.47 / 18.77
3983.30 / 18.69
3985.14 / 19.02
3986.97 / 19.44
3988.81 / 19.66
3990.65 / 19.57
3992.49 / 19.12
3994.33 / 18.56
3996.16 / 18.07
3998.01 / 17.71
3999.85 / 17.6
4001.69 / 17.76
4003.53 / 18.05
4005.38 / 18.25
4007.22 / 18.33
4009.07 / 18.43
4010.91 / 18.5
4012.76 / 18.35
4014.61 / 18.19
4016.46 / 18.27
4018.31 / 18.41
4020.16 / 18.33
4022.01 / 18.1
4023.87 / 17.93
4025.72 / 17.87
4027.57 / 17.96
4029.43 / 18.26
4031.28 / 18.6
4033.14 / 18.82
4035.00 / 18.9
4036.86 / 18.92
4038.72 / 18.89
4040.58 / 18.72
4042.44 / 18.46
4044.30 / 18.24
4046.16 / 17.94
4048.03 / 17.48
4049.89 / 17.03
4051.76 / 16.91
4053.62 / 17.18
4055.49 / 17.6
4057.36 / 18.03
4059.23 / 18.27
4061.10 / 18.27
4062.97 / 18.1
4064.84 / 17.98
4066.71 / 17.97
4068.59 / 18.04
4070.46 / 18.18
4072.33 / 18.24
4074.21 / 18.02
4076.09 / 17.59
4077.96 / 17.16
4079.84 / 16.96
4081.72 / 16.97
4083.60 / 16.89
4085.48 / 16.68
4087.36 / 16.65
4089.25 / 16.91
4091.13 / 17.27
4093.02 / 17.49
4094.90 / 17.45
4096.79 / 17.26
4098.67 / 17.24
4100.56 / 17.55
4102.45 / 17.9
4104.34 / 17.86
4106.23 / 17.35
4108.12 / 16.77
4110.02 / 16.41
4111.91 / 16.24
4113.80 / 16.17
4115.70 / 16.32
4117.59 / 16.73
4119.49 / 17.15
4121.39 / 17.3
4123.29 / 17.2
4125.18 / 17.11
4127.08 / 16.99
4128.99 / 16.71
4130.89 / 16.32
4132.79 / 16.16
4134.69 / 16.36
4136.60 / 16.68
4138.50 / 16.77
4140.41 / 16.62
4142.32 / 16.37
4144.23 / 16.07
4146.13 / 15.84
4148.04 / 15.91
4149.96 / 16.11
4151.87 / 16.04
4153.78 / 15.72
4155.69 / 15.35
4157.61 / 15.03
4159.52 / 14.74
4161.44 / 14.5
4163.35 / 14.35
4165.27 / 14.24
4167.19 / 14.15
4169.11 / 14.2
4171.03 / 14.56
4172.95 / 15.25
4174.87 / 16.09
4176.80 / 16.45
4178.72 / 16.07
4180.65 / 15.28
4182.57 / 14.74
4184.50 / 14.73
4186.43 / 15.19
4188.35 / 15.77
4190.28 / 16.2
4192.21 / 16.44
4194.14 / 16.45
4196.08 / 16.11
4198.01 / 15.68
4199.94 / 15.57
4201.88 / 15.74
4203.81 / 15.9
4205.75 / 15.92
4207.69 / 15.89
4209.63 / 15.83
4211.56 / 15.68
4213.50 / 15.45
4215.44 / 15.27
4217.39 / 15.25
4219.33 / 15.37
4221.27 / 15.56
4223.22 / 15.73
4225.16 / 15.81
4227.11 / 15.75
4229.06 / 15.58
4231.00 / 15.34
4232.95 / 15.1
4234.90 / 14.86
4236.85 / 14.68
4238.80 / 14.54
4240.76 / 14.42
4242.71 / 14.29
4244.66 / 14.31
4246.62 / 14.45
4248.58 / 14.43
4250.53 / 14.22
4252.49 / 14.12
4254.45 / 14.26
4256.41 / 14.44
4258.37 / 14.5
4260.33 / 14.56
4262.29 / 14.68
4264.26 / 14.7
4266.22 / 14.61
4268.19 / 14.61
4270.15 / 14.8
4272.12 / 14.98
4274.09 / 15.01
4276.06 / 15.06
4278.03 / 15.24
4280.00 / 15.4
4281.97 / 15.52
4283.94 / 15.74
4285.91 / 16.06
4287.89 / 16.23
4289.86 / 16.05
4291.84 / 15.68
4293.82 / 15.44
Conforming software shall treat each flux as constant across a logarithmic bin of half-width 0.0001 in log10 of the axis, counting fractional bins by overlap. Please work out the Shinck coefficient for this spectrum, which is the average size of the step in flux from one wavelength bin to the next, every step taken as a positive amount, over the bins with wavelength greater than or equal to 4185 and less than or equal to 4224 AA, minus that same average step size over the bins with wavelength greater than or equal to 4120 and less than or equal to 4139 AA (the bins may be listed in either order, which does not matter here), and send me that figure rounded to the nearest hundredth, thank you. 0.00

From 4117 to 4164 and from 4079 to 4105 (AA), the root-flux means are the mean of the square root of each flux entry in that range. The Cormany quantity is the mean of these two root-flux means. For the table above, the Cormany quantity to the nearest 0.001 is 4.084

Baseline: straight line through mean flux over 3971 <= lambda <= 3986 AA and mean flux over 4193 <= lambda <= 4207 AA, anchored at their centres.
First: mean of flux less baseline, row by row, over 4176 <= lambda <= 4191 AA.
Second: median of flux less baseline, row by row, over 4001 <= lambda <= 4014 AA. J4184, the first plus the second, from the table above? -1.2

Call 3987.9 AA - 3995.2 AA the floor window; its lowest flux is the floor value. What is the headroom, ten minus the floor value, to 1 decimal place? -8.6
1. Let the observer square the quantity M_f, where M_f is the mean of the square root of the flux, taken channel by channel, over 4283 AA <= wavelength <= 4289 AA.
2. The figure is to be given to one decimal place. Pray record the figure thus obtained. 16.0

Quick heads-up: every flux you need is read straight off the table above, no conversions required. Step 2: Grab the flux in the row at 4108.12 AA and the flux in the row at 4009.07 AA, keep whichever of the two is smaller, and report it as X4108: 16.8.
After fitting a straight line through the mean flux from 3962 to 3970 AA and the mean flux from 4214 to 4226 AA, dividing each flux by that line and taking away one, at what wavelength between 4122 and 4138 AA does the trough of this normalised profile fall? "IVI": 4132.79 AA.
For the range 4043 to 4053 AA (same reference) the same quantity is 4051.76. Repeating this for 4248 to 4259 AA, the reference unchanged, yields 4252.49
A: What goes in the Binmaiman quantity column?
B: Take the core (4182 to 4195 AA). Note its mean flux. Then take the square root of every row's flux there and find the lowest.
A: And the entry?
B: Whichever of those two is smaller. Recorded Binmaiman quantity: 3.84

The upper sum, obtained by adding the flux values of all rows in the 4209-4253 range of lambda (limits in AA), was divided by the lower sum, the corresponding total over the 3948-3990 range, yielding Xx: 0.80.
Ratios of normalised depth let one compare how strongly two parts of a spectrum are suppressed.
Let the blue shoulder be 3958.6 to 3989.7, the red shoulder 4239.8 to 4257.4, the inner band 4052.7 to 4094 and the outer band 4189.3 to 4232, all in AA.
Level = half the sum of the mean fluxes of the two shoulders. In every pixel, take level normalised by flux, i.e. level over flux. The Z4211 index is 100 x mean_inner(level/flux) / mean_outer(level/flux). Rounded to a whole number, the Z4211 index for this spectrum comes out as 90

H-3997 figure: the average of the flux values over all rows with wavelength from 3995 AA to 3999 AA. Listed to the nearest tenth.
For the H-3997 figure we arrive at 17.9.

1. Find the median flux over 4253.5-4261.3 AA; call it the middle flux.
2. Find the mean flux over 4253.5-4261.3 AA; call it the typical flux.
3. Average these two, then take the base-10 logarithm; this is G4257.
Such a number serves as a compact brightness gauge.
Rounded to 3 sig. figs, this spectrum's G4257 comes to 1.16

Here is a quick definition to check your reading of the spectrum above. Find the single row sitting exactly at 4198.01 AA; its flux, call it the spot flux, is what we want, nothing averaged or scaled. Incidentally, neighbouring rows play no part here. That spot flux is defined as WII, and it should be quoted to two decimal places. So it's 15.68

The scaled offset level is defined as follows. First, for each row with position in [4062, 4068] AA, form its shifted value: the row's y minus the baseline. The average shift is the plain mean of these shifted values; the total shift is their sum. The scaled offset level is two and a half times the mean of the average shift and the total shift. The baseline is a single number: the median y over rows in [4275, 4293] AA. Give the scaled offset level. 12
